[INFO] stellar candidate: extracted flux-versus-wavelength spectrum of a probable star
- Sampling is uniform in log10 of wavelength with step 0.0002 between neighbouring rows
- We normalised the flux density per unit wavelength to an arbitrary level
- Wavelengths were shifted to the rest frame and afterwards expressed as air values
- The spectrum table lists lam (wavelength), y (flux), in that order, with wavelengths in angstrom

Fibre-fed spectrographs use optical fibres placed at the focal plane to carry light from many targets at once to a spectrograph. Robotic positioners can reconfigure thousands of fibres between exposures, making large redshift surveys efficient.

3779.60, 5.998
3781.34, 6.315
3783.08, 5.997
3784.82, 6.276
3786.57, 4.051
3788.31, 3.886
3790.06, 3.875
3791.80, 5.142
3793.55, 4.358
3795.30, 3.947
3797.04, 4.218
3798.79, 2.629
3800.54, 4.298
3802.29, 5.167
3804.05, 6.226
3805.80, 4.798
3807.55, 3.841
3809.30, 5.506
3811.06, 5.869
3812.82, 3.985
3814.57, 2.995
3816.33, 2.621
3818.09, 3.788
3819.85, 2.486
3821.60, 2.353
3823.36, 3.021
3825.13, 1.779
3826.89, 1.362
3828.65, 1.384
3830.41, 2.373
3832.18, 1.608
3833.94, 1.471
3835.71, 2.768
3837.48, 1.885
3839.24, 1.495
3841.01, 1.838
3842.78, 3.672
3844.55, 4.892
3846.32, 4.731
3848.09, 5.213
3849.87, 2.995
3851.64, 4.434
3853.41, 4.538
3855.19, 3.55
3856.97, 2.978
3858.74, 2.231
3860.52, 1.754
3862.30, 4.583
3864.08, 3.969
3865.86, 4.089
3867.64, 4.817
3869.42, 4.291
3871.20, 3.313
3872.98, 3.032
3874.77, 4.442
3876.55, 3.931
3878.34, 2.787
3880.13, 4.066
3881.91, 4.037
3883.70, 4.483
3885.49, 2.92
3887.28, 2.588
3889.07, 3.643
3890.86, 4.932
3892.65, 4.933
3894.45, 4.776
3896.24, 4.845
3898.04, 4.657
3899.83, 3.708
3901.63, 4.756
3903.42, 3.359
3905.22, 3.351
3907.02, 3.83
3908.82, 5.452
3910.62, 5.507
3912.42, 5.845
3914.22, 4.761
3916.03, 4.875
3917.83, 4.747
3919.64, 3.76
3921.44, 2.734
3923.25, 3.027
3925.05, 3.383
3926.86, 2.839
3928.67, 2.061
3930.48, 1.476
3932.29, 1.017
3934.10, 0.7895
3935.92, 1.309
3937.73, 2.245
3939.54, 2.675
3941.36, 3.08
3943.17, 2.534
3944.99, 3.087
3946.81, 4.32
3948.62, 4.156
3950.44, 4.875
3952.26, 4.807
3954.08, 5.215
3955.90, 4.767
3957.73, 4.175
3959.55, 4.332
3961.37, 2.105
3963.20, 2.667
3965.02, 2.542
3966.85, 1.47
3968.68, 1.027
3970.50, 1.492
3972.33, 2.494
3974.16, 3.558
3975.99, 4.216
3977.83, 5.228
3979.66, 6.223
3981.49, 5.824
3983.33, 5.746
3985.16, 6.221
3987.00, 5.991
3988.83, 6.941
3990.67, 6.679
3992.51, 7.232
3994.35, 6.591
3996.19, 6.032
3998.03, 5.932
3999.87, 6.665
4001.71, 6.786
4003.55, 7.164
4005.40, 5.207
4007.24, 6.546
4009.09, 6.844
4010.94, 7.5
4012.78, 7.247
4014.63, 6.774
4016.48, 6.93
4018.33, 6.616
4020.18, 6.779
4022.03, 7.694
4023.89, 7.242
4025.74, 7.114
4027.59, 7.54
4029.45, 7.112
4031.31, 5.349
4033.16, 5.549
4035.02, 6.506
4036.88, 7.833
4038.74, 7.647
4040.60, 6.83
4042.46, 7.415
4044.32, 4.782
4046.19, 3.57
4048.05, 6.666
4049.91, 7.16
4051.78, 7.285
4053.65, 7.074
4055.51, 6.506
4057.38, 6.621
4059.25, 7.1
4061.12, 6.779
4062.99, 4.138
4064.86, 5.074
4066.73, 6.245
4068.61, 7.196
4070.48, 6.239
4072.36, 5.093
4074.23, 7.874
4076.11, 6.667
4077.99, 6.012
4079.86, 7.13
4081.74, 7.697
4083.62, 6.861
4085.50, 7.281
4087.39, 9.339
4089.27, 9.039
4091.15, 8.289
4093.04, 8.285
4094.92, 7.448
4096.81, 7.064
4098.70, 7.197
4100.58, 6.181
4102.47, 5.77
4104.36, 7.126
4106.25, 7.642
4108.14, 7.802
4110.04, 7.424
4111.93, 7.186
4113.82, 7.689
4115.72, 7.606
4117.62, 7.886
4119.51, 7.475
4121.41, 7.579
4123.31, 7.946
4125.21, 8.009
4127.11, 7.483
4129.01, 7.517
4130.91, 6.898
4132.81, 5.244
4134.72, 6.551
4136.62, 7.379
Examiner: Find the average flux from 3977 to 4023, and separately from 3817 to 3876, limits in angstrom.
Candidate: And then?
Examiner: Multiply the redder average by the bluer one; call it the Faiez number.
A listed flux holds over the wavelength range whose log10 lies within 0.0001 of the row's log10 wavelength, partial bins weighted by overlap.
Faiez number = 20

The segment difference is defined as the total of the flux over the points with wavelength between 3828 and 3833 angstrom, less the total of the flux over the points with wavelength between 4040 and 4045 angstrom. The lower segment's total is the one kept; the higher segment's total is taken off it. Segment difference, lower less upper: -14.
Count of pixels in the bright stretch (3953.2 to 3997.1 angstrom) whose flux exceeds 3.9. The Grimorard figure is 16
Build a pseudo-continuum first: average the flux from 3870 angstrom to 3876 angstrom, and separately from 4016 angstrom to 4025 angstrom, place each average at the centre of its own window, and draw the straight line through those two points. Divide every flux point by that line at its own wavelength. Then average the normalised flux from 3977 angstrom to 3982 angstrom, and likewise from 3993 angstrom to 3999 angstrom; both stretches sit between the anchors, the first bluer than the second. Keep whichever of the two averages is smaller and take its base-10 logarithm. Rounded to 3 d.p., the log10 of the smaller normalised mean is -0.025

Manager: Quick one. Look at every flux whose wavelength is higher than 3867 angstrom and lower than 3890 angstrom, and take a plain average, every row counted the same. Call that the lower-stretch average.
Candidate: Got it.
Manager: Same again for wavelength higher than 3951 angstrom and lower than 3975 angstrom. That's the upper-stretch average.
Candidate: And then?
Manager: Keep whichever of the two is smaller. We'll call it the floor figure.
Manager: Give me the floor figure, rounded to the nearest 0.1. 3.1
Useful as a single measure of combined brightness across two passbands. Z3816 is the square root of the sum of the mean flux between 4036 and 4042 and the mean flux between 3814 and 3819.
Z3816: 3.25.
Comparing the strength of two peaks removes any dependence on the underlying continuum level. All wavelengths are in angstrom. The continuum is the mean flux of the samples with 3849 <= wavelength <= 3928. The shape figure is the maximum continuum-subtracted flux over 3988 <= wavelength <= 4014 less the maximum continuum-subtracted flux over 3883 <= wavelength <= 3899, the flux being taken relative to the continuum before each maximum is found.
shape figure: 3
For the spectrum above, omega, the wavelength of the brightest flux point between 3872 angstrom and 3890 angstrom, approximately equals 3883.70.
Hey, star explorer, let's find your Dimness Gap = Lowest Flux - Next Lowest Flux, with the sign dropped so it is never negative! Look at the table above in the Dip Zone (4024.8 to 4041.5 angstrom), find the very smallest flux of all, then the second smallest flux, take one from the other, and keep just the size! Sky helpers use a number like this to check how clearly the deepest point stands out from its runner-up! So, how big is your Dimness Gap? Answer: 0.20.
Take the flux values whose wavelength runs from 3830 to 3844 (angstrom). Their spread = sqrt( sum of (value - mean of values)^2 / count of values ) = 0.72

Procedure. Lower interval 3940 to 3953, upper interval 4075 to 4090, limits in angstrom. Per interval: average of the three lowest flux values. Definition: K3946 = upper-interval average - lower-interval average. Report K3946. 4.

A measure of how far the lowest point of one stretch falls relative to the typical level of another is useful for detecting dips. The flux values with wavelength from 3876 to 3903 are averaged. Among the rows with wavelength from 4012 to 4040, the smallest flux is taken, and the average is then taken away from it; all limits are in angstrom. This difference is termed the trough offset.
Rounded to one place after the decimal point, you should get 1.3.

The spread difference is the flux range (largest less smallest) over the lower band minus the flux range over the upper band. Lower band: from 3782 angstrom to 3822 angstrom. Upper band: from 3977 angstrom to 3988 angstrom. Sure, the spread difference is 2.9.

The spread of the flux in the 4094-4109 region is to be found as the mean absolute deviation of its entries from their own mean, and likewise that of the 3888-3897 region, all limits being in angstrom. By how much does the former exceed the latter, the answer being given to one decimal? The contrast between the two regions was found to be 0.1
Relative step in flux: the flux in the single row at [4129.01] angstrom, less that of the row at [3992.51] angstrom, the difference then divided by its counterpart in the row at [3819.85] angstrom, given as 0.11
